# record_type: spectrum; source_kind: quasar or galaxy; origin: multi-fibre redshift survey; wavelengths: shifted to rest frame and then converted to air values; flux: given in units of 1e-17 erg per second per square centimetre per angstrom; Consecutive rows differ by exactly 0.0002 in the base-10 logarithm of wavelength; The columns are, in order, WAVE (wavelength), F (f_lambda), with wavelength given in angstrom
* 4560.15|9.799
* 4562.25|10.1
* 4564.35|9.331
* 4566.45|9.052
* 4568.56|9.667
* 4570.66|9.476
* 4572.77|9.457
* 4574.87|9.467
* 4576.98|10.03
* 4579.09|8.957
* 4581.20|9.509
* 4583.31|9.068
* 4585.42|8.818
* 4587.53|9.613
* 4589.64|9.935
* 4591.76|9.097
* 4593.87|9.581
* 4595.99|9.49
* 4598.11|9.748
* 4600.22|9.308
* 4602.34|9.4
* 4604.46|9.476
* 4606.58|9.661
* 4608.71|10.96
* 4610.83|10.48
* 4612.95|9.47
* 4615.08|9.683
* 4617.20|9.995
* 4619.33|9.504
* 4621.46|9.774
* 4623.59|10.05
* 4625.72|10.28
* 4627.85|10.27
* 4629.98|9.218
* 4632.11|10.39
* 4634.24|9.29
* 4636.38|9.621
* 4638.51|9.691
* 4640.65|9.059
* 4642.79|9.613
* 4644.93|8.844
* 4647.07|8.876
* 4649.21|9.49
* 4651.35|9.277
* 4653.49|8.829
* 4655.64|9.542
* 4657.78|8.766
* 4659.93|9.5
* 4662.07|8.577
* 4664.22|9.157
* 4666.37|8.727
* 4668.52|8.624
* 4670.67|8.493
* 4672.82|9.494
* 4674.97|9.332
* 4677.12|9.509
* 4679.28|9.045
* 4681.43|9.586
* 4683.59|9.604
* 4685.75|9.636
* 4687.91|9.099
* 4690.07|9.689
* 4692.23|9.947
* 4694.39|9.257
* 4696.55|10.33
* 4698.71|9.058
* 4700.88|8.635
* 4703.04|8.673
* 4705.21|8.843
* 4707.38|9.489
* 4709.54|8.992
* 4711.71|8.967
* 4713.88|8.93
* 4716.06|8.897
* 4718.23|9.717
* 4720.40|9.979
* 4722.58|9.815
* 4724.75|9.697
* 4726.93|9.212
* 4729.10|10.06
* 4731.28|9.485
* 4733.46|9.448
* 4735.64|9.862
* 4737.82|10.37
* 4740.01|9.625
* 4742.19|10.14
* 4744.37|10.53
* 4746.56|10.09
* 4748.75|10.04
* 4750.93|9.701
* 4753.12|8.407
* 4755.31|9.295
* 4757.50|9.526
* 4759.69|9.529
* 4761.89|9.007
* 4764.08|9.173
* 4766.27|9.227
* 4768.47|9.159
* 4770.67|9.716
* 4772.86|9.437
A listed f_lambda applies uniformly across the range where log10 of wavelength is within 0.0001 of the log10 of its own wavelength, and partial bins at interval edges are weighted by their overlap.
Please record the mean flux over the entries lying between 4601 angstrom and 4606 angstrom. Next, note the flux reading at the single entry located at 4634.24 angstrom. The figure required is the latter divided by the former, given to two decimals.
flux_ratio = 0.98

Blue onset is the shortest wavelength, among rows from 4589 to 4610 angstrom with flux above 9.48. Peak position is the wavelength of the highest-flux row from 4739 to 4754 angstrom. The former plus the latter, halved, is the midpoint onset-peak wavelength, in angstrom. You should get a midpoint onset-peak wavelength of 4667.0 angstrom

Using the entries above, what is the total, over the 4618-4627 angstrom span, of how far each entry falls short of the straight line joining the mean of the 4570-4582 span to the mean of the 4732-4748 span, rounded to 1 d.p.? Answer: -1.1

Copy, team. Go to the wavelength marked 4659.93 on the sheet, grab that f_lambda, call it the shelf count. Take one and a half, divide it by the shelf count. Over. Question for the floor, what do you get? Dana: 0.1579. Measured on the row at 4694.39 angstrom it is 0.1620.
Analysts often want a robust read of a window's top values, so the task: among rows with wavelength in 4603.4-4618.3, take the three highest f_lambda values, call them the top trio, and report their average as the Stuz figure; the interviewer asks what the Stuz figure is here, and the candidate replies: 10.5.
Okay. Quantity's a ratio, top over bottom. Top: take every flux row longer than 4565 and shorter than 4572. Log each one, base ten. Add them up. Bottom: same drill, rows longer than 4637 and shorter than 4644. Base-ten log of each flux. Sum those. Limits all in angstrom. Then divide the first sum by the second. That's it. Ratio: 1.00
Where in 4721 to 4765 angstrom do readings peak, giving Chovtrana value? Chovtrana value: 4744.37 angstrom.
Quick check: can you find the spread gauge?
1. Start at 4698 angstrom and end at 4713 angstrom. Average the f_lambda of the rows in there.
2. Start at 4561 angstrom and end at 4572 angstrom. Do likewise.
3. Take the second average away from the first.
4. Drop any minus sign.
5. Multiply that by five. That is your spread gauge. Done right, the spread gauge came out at 2.9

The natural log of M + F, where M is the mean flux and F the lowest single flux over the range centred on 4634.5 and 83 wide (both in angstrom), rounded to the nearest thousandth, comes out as 2.889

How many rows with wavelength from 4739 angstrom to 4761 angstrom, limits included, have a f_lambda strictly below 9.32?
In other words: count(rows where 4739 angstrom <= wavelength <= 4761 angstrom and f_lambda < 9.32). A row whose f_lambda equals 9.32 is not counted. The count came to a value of 2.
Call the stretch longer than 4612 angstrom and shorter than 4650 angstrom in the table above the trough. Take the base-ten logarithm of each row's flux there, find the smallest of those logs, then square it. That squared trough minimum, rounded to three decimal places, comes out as 0.896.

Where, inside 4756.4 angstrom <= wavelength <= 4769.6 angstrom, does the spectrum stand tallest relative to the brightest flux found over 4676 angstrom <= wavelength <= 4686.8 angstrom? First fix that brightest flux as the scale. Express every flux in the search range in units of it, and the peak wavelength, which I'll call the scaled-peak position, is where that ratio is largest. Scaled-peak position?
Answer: 4759.69 angstrom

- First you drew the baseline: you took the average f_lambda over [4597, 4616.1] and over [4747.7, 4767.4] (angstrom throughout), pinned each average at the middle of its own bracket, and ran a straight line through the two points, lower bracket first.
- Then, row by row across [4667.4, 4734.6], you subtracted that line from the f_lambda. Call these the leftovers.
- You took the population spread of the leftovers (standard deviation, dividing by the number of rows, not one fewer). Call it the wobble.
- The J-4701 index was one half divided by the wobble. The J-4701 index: 1.0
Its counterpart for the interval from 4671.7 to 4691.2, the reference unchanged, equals 2.2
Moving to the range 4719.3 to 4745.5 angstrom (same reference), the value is 1.3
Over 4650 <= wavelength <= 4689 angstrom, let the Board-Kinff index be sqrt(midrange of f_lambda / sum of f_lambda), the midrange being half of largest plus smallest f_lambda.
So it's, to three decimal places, 0.235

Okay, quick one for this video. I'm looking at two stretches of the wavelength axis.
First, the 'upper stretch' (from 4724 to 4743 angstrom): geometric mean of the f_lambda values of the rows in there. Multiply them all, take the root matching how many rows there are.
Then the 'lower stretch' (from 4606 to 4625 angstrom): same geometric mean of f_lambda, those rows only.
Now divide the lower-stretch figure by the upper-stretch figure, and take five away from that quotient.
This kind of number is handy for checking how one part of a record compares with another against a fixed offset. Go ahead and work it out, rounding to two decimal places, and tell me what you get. -3.98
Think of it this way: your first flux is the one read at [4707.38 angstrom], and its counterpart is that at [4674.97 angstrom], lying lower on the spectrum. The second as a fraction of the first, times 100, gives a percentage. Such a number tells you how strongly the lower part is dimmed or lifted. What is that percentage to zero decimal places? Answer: 98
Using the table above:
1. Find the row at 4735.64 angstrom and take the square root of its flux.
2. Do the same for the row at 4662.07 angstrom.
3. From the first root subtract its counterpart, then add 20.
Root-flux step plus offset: 20.2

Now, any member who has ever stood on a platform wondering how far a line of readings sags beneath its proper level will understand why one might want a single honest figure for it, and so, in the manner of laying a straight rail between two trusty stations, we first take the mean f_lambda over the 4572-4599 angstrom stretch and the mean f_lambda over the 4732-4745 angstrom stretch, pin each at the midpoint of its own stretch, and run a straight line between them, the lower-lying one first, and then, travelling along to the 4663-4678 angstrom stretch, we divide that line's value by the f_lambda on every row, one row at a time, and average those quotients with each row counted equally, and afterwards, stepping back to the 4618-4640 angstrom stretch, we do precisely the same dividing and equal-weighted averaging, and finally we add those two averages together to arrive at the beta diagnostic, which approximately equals 2.06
